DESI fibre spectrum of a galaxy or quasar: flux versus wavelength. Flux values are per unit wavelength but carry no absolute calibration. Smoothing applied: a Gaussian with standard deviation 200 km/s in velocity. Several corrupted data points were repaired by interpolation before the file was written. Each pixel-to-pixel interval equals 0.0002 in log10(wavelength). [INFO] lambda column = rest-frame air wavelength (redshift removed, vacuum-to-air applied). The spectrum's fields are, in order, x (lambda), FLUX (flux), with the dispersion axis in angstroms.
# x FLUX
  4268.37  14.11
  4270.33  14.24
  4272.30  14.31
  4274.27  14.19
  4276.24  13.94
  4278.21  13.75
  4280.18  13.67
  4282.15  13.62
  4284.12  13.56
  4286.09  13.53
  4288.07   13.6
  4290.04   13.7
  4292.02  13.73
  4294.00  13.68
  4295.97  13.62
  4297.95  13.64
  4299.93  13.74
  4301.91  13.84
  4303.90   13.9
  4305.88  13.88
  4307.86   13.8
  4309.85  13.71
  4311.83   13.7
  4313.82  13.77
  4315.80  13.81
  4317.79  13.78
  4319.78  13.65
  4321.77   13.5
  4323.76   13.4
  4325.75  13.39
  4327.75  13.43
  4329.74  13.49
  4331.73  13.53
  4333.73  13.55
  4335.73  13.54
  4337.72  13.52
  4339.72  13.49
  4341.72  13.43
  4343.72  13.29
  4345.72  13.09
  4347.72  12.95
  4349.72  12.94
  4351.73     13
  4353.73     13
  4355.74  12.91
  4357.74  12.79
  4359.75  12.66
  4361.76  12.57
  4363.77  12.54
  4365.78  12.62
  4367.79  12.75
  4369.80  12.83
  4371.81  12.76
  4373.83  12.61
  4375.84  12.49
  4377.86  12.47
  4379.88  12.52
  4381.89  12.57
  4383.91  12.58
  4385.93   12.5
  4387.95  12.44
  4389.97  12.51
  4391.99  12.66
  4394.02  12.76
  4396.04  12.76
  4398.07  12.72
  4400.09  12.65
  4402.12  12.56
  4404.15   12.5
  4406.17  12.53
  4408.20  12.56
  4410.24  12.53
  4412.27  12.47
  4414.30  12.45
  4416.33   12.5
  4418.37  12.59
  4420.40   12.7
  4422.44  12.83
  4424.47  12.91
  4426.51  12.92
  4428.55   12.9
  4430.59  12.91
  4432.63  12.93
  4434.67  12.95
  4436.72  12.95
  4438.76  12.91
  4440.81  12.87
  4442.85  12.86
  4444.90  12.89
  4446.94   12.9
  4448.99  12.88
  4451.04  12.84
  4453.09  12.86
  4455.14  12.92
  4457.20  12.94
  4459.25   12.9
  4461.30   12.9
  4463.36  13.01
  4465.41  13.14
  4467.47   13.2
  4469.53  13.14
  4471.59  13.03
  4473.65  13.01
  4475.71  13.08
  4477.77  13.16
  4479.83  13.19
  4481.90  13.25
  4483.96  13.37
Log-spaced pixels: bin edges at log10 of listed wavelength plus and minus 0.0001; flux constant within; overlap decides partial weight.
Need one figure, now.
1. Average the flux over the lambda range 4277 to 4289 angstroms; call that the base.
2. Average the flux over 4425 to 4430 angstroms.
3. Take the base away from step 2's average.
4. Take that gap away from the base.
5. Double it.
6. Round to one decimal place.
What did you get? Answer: 28.7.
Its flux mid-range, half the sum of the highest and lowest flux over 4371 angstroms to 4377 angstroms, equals 12.6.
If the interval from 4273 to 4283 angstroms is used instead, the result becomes 13.9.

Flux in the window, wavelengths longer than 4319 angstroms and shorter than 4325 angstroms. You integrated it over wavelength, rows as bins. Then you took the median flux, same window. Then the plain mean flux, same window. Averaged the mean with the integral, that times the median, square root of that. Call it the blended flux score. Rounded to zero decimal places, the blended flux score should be 25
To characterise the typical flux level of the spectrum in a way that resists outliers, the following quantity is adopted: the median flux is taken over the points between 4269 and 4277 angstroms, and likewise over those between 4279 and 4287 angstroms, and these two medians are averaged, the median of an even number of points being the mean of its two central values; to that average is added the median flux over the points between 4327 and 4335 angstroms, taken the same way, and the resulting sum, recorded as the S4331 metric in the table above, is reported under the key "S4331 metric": 27.4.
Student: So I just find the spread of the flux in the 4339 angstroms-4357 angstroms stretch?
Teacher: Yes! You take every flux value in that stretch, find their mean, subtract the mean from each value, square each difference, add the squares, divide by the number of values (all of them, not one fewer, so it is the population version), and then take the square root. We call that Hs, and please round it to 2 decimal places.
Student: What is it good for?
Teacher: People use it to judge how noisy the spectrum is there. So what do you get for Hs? 0.21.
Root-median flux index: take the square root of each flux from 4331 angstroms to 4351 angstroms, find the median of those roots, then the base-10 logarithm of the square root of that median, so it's 0.282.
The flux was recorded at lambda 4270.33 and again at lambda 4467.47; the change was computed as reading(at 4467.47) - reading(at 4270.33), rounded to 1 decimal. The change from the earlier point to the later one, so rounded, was -1.0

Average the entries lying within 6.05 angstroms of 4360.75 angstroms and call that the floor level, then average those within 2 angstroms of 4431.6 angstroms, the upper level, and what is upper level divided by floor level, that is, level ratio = 1.02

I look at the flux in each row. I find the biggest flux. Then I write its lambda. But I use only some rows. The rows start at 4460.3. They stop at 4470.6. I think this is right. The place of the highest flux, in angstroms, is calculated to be 4467.47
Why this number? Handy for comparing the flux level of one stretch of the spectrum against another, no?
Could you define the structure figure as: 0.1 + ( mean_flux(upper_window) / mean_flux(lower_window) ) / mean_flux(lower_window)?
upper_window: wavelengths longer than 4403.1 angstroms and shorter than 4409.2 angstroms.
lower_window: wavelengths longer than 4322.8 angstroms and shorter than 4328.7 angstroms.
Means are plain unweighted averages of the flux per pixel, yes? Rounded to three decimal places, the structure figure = 0.170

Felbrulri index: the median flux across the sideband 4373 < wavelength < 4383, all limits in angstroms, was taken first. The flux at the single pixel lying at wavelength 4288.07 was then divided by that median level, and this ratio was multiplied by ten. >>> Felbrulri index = 10.9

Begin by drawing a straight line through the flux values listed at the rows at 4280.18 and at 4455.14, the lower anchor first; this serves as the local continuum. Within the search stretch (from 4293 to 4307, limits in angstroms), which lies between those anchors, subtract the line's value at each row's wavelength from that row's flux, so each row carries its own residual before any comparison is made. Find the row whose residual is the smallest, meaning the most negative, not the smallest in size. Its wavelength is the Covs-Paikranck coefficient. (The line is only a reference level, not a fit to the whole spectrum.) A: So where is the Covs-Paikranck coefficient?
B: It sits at 4295.97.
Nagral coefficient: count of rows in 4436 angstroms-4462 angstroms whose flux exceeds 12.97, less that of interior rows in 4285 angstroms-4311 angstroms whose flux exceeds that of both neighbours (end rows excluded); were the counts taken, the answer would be -2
